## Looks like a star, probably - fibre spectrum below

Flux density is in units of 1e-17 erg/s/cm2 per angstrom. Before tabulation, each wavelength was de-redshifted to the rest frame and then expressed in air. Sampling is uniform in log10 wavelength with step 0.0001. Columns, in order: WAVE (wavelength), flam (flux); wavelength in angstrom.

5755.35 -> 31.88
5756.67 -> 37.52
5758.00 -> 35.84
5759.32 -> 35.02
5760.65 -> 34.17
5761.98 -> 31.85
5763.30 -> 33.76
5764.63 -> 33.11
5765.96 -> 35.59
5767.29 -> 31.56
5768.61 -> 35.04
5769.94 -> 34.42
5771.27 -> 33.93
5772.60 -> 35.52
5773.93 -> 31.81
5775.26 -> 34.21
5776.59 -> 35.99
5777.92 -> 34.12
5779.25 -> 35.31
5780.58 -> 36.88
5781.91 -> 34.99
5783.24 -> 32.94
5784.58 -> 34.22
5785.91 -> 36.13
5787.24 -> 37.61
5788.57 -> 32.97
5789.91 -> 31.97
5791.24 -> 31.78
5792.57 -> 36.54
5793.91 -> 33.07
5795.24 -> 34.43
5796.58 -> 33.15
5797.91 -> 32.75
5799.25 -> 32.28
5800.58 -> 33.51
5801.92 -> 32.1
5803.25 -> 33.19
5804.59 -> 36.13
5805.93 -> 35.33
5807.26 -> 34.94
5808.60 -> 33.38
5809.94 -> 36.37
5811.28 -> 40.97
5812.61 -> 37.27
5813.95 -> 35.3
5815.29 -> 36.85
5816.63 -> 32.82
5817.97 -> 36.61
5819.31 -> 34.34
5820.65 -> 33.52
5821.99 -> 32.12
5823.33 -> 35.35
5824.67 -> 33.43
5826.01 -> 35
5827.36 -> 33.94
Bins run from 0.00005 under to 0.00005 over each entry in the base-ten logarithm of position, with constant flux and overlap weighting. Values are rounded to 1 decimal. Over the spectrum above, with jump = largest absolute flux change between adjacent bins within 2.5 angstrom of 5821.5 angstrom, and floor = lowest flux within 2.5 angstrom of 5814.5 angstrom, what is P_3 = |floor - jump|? 29.6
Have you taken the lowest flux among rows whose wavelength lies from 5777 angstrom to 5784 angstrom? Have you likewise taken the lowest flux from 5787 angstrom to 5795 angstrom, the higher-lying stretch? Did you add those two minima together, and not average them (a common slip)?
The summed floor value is 64.7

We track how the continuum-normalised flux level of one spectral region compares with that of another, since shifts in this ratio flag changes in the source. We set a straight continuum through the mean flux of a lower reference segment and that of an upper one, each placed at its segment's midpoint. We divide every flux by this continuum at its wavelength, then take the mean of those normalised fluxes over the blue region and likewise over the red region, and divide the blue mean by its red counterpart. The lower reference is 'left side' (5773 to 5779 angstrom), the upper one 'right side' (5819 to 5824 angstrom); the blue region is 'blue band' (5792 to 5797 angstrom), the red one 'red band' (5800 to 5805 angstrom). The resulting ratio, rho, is 1.02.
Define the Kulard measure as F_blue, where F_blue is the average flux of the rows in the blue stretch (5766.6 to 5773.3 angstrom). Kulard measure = 34.1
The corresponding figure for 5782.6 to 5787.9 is 35.2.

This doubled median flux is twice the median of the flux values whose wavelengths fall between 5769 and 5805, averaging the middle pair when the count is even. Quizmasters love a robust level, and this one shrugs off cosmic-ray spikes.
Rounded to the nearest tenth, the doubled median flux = 68.2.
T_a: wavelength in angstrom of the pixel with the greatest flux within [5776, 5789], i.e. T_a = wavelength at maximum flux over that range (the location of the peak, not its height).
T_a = 5787.24 angstrom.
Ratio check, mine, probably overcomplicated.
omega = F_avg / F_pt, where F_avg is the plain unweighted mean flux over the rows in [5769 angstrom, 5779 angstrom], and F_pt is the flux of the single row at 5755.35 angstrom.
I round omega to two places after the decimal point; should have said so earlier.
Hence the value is 1.08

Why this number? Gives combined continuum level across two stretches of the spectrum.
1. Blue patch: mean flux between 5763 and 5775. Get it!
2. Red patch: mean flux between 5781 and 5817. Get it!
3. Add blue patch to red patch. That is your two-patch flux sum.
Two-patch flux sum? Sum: 68.4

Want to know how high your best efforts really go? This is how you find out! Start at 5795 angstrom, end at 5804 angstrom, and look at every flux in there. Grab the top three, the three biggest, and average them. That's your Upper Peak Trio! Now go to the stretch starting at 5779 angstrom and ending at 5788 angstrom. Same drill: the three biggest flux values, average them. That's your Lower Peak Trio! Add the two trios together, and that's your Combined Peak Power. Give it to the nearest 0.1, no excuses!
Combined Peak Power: 70.6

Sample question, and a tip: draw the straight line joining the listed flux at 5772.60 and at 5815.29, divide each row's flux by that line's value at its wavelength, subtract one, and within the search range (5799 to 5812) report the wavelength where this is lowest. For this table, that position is 5801.92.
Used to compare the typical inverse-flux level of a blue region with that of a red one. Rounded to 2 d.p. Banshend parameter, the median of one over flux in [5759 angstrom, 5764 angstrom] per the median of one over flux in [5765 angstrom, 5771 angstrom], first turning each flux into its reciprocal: 1.02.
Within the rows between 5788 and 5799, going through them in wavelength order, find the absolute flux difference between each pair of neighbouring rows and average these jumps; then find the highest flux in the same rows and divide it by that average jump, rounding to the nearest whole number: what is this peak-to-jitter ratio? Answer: 21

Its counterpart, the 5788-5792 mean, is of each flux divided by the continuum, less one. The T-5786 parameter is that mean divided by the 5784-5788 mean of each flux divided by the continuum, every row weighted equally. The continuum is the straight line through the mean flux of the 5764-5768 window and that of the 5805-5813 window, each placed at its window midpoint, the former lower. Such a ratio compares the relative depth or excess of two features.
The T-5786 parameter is -0.08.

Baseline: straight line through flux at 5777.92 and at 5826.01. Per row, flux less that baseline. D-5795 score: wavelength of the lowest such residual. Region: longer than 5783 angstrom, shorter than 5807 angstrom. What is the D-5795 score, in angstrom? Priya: 5791.24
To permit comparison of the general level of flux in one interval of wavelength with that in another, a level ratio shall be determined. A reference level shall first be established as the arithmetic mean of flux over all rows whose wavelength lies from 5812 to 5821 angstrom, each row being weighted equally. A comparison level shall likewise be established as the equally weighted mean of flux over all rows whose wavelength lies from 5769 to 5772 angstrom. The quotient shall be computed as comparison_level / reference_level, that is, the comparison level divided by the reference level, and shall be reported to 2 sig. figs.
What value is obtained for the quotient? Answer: 0.97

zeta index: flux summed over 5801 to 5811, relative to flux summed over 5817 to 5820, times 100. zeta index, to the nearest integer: 340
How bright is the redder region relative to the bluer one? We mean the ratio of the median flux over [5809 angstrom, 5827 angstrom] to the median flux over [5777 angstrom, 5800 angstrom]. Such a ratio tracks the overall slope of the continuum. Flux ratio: 1.03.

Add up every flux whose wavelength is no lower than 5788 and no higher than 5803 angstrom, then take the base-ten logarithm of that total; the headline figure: 2.56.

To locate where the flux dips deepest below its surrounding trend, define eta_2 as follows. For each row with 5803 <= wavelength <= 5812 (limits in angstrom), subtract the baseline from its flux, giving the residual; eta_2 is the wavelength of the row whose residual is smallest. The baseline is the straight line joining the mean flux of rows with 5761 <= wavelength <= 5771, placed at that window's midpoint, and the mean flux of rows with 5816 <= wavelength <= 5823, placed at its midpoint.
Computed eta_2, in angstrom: 5803.25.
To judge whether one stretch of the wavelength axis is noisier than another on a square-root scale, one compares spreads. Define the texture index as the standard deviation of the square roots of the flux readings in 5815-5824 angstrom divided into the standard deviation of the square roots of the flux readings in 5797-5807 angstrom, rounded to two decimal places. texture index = 0.85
